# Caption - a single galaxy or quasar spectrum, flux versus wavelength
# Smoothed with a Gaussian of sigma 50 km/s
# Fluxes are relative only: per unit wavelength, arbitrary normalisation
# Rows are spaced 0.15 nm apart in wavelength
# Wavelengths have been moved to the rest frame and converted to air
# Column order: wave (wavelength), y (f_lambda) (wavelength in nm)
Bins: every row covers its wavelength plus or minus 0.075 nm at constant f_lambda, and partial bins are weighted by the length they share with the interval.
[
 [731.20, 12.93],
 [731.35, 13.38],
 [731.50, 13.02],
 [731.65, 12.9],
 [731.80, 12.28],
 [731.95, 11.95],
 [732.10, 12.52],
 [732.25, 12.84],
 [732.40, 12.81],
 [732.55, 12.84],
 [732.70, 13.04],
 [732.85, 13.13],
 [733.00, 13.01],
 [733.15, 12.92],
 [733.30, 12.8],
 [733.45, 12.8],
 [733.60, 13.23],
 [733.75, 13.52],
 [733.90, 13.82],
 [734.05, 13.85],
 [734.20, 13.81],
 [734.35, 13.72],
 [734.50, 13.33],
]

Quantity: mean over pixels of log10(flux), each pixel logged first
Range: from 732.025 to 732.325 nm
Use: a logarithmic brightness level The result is 1.10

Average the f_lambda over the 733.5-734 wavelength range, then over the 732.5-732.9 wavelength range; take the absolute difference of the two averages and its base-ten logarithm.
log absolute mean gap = -0.3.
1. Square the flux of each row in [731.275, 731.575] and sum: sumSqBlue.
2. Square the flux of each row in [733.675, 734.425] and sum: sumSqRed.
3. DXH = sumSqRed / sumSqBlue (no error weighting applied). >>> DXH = 2.7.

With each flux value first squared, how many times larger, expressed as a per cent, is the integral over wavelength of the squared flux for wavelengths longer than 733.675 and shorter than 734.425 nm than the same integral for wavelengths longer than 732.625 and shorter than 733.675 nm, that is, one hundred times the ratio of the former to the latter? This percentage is 80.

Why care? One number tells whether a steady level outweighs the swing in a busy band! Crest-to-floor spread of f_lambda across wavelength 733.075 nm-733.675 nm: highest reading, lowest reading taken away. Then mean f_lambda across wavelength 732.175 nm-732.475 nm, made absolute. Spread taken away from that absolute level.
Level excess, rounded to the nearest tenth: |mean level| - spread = 12.4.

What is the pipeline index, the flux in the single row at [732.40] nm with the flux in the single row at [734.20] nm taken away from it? -1.0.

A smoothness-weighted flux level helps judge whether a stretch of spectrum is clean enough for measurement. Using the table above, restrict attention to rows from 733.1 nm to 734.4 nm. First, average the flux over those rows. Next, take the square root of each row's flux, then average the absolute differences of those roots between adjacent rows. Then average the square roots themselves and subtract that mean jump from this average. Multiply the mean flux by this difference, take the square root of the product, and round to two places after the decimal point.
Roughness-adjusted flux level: 6.98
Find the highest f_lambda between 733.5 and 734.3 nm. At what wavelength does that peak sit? 734.05 nm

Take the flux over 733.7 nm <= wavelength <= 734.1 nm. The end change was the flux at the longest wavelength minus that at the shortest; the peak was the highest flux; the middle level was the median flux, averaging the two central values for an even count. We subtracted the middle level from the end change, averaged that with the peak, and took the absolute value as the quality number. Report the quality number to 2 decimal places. 0.18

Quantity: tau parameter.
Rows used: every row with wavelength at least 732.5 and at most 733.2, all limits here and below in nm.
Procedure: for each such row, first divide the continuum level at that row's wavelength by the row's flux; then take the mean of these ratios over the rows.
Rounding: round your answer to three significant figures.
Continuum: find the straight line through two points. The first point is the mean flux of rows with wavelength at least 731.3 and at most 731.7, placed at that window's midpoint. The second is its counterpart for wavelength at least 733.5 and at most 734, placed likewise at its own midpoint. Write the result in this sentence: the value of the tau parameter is 1.03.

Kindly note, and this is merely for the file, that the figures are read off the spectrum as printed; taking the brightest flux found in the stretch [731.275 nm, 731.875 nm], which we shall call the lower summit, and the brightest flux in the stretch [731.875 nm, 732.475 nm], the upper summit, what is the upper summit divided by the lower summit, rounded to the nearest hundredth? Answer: 0.96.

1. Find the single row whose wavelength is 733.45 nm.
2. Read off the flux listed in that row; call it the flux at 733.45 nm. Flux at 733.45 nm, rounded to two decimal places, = 12.80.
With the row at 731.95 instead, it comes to 11.95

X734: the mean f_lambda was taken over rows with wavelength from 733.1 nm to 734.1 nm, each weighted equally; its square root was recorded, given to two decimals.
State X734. 3.64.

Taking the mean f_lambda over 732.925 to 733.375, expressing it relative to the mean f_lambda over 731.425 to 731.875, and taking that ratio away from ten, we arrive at 8.99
